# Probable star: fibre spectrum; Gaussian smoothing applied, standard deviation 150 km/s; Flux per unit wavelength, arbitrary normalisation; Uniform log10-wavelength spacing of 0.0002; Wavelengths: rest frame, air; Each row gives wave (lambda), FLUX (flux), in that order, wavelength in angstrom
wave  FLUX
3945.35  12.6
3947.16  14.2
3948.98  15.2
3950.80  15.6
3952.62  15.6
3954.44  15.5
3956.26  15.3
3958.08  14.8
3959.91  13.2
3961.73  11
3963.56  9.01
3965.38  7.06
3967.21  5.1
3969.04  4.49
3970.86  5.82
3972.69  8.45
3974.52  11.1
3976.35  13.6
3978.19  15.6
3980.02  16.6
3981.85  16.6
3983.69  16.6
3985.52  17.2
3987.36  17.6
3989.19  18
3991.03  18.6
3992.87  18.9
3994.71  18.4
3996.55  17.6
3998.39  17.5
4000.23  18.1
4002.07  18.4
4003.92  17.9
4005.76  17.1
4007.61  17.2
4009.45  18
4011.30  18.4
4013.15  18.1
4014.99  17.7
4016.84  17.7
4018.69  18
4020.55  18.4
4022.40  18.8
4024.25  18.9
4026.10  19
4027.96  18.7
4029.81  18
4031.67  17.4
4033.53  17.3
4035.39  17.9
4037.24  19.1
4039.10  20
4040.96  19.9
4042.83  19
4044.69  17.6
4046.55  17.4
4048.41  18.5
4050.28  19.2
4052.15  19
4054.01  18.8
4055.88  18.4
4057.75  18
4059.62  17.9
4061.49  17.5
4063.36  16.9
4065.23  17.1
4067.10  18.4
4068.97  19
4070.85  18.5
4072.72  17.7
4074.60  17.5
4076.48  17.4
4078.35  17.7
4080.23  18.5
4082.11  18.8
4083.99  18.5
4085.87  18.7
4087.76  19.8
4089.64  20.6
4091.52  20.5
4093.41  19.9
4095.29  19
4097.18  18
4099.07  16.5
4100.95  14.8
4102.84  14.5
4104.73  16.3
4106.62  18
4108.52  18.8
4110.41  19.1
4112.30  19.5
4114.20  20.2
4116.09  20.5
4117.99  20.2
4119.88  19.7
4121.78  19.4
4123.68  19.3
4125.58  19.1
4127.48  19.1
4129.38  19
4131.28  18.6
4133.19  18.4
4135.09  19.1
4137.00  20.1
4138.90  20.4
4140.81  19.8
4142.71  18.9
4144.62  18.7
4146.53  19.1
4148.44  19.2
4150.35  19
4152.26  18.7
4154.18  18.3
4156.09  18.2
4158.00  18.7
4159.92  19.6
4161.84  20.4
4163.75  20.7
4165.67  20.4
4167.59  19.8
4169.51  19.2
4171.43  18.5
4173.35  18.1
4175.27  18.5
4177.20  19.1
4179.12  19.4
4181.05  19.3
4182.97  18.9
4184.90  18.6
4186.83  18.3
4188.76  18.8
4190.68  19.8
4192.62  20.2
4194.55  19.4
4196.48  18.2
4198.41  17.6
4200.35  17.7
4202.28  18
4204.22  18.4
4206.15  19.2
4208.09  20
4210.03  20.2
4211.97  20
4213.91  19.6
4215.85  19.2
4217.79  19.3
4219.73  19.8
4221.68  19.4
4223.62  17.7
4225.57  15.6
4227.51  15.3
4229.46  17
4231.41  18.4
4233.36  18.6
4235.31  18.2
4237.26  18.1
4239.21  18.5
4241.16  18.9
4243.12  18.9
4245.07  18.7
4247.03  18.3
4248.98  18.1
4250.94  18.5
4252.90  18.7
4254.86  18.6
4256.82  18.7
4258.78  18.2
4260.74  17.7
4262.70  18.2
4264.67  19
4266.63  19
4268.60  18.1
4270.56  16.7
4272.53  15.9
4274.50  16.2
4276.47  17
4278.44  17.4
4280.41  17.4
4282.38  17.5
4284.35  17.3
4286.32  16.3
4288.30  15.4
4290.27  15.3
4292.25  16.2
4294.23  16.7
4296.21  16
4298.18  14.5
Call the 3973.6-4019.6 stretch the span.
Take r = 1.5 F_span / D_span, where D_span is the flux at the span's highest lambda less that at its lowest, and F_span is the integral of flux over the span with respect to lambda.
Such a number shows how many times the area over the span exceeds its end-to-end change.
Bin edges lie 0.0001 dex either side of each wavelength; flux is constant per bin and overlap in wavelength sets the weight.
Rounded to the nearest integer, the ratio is 172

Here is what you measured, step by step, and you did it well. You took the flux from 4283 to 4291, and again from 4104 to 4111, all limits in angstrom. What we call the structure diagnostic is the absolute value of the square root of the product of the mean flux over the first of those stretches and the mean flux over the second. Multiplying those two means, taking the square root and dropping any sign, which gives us 17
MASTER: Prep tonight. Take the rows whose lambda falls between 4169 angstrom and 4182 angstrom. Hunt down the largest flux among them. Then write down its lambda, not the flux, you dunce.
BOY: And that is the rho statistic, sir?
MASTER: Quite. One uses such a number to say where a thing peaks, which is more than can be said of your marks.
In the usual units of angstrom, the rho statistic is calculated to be 4179.12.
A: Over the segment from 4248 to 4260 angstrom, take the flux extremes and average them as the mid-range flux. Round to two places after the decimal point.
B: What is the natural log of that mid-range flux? 2.91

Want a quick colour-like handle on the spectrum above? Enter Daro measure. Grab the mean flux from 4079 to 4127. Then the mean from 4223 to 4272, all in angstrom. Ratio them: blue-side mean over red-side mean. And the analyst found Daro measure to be 1.04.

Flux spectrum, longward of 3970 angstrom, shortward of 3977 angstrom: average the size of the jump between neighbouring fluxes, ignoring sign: 2.59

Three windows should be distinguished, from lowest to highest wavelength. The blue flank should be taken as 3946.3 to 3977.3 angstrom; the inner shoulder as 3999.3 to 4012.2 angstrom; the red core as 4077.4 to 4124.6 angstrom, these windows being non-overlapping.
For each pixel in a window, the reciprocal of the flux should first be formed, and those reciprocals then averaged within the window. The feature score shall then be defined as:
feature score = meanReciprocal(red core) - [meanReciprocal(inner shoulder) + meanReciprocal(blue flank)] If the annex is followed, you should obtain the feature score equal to -0.105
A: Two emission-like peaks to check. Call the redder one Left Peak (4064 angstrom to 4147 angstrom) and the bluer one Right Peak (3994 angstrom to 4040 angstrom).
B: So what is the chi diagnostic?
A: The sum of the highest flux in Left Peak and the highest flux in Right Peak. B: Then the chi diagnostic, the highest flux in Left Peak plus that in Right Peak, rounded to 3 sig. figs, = 40.6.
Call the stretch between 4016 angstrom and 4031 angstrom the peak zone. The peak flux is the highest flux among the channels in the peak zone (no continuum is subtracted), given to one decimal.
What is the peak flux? 19.0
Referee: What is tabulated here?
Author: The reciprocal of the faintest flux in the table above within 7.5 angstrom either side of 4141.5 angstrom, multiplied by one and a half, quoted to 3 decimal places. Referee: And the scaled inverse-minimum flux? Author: 0.080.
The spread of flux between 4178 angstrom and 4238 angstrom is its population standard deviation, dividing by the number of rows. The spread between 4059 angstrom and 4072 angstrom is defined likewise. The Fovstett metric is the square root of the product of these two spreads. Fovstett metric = 0.92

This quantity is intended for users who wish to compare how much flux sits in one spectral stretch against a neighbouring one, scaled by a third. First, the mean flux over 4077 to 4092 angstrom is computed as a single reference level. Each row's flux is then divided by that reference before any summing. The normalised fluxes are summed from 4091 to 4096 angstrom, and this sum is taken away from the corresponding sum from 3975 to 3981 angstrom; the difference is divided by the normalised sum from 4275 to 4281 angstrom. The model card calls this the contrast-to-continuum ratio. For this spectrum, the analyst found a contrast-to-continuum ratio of -0.26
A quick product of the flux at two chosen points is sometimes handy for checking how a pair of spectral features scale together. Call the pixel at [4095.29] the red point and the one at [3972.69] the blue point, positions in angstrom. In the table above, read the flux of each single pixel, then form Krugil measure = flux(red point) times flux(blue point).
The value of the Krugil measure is 161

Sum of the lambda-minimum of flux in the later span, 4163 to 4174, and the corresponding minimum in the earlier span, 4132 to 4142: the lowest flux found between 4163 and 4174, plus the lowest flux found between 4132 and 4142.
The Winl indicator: 36.5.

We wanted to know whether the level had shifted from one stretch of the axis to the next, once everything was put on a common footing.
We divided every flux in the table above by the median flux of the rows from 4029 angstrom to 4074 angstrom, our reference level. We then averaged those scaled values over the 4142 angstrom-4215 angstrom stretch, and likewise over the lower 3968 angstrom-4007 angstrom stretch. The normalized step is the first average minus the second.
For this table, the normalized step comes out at 0.20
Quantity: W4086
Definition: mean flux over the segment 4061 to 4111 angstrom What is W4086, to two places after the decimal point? 18.07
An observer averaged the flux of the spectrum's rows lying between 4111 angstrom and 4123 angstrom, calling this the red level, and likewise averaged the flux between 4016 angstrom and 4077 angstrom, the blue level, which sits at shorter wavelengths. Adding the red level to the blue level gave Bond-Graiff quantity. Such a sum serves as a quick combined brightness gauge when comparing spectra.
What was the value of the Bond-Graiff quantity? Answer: 38.2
